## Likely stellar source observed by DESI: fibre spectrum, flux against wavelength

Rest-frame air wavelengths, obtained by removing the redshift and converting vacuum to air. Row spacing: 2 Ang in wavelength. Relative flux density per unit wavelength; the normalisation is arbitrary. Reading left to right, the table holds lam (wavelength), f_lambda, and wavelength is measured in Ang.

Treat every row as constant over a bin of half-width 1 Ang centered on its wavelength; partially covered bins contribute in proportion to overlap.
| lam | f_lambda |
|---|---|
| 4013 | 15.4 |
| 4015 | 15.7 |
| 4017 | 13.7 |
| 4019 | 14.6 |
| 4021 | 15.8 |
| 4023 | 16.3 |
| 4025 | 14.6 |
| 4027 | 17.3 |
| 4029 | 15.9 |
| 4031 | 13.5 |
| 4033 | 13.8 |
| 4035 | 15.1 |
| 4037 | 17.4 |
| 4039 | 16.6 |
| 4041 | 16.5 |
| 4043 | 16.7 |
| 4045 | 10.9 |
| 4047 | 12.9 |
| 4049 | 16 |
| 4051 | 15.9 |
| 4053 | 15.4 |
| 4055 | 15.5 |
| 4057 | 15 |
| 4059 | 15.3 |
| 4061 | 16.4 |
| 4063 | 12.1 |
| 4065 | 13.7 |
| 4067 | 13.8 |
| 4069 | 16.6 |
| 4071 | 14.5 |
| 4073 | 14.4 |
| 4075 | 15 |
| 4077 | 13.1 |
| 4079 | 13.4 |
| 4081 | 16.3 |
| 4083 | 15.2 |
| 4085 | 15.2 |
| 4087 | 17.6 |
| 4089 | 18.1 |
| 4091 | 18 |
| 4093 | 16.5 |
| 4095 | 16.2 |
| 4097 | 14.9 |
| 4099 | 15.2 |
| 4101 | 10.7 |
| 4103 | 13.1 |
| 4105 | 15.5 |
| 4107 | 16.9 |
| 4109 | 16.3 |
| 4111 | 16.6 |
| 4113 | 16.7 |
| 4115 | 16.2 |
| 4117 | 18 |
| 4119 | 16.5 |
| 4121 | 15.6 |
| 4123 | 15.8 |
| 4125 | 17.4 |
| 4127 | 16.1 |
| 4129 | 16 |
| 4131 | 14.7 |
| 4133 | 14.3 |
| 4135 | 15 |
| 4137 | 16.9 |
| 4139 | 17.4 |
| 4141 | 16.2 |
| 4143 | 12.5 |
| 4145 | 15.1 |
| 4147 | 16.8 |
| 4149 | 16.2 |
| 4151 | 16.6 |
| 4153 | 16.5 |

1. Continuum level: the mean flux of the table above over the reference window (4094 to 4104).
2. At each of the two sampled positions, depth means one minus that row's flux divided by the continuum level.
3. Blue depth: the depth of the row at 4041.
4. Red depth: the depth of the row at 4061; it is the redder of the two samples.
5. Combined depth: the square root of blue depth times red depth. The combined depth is 0.17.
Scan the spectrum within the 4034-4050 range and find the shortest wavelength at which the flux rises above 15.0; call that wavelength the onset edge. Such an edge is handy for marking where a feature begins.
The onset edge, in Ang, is 4035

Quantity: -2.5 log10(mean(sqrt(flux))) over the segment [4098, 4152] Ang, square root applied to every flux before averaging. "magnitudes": -1.49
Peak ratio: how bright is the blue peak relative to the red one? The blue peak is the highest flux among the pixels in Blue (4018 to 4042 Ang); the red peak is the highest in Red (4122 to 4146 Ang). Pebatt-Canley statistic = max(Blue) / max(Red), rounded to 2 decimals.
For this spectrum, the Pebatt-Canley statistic 1.00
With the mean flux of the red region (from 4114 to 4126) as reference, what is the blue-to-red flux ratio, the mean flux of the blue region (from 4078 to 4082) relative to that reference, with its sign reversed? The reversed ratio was -0.90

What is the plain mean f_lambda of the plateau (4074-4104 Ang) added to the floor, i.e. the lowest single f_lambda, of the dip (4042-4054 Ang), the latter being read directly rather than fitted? 26.13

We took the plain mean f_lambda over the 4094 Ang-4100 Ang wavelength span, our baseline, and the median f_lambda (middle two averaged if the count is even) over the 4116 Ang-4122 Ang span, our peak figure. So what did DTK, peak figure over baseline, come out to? 1.07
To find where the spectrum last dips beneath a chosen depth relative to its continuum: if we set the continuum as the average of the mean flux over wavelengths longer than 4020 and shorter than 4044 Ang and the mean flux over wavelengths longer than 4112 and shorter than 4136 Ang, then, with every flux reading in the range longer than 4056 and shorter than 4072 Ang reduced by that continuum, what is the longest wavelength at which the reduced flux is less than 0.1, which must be 4071 Ang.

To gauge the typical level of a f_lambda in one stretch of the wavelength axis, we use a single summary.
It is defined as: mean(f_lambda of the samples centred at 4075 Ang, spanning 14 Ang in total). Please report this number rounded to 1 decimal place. 14.8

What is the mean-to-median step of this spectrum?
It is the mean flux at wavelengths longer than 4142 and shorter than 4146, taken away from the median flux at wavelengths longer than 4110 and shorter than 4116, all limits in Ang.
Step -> 2.8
